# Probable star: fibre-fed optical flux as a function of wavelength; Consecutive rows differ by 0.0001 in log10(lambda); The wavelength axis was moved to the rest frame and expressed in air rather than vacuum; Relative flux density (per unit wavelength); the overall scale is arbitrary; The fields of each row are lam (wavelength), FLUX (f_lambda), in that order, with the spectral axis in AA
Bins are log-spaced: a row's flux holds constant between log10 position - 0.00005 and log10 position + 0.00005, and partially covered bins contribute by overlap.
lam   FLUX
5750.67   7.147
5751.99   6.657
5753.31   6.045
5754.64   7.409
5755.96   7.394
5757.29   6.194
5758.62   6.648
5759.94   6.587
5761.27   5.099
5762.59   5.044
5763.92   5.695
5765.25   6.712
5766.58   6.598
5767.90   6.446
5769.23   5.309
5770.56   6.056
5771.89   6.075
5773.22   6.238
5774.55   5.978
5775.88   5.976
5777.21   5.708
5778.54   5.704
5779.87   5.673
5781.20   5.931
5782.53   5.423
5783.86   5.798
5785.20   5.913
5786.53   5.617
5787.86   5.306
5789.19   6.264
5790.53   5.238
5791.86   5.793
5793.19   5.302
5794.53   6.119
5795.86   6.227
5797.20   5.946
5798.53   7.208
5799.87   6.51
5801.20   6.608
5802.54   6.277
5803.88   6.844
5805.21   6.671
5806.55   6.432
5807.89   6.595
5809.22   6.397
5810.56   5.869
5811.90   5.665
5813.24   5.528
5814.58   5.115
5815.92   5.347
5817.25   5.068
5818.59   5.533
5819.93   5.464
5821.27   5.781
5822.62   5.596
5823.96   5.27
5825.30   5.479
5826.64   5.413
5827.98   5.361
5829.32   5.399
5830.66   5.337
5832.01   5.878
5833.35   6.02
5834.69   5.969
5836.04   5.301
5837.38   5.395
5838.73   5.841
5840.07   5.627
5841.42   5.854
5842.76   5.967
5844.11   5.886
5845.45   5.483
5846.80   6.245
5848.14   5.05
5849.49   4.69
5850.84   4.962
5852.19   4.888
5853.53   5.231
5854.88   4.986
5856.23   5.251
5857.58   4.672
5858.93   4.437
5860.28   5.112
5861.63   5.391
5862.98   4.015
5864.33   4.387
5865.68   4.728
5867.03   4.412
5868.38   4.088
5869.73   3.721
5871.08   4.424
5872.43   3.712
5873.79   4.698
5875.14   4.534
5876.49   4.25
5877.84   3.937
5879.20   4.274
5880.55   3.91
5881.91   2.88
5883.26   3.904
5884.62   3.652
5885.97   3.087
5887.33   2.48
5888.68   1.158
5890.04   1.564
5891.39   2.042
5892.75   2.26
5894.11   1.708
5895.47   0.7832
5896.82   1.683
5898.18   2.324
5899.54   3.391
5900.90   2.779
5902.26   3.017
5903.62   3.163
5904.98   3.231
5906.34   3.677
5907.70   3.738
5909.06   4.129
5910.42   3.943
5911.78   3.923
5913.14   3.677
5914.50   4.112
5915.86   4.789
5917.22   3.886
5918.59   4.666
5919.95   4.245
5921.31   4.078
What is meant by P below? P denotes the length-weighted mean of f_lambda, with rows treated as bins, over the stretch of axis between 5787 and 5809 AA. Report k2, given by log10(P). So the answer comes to 0.79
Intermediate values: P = 6.21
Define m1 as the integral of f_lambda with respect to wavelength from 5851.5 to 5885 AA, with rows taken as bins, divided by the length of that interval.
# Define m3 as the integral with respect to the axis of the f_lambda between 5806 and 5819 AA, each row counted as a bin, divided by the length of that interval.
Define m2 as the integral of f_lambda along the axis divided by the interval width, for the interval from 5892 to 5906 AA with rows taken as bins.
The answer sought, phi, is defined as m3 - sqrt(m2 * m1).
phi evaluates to 2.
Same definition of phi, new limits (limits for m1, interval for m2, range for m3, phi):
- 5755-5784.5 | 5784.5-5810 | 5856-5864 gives -1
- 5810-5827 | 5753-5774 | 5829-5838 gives 0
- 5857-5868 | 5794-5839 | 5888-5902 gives -3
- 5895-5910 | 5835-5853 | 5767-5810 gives 2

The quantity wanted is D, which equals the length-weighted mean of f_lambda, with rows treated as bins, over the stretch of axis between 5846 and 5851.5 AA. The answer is 5.2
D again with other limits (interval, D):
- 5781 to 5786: 5.7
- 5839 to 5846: 5.8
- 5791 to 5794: 5.6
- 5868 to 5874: 4.1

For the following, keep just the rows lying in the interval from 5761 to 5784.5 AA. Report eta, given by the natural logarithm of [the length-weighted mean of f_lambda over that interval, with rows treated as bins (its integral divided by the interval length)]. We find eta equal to 1.8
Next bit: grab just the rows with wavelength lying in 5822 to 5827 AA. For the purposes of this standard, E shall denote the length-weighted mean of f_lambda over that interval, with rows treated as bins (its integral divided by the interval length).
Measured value 5.4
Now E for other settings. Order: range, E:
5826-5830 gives 5.4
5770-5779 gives 6.0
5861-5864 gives 4.7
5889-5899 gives 1.8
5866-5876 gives 4.2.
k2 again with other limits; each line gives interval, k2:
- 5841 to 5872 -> 0.69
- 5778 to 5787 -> 0.76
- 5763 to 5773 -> 0.79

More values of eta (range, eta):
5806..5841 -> 1.7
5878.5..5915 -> 1.1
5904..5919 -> 1.4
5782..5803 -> 1.8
